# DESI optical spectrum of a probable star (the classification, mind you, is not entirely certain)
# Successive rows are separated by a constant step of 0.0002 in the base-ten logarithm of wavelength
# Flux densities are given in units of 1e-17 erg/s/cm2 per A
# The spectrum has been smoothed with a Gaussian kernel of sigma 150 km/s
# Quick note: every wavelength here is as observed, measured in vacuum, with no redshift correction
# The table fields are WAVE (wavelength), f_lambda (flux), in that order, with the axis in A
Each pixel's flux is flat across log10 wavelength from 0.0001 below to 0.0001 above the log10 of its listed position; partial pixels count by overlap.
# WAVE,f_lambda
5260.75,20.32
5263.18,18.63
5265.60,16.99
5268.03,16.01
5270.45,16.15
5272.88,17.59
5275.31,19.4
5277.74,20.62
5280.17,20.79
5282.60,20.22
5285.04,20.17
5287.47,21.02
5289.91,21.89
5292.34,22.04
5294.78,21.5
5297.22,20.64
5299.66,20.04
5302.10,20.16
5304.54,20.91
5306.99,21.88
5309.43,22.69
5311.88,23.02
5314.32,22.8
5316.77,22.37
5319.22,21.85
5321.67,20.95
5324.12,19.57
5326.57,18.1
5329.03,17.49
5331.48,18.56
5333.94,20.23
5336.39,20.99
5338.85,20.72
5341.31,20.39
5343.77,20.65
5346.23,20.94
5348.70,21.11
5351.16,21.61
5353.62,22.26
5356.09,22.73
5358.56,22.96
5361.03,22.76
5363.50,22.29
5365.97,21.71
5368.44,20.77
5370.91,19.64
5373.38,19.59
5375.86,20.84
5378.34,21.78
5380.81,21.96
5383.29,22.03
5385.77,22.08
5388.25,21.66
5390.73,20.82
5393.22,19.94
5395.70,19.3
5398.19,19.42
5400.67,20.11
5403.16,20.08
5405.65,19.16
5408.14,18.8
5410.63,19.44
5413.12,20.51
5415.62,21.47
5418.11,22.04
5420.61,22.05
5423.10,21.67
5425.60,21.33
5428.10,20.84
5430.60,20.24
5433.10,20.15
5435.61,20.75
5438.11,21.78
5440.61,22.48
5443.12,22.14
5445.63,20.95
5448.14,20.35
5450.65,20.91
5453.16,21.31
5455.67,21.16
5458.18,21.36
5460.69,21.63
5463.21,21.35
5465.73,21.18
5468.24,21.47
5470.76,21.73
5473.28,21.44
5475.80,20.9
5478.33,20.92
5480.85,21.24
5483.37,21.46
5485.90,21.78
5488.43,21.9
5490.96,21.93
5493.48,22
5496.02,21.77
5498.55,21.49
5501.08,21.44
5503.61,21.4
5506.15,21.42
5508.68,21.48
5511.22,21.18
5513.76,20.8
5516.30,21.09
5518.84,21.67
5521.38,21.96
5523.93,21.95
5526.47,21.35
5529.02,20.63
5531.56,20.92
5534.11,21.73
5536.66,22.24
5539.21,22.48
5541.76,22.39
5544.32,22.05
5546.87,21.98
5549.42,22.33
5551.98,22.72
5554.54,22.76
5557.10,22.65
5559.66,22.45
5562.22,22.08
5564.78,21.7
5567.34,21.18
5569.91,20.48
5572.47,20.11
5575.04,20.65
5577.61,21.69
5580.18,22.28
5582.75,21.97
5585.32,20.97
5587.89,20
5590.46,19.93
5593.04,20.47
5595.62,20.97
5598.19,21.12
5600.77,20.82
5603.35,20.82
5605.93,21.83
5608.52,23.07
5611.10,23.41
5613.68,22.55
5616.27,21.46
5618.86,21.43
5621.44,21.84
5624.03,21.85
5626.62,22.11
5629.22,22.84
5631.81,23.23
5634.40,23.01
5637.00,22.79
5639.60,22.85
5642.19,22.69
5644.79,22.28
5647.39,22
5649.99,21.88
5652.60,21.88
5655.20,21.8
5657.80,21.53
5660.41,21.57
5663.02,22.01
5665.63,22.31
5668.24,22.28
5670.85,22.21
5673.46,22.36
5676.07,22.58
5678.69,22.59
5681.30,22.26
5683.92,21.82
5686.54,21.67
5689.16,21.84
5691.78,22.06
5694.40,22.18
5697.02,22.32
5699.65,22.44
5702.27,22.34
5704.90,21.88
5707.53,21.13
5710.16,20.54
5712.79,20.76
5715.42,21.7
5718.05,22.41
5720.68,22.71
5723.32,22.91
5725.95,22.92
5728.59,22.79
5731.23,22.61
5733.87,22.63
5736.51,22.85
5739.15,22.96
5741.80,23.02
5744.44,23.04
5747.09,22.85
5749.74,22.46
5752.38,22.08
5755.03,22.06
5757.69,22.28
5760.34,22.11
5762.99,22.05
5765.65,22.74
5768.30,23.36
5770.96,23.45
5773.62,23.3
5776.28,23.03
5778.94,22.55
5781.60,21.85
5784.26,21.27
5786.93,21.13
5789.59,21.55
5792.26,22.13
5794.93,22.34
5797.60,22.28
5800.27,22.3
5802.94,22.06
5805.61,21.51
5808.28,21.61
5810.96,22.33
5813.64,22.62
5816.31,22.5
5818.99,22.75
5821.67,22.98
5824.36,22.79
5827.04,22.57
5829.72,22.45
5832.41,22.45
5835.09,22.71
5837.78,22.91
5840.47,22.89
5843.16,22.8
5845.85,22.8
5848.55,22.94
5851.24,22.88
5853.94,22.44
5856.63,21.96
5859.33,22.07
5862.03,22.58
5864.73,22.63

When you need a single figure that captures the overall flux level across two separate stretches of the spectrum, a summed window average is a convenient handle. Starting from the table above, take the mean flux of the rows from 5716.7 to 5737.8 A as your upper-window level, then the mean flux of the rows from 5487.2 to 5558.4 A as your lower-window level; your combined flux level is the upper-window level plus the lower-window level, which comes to 44.5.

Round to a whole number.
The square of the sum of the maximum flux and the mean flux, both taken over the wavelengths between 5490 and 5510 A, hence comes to 1902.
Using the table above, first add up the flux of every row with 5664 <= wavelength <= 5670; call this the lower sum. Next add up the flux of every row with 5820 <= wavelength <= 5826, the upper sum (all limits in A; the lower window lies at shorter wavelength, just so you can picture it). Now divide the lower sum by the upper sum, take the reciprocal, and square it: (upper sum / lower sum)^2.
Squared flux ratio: 1.054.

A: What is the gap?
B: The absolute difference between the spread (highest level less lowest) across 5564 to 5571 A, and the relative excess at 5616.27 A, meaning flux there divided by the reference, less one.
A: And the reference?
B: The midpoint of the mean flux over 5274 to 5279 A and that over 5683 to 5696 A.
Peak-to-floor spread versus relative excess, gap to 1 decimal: 1.2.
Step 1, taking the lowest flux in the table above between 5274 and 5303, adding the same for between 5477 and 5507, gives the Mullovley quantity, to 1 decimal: 40.3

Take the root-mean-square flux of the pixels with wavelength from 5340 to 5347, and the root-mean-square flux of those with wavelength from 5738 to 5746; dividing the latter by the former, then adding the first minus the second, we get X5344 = -1.23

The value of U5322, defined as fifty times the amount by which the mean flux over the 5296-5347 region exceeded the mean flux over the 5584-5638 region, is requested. -51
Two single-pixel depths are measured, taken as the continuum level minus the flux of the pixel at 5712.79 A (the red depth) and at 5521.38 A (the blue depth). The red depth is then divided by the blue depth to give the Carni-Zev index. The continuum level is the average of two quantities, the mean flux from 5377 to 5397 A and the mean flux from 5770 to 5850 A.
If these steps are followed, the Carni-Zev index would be -7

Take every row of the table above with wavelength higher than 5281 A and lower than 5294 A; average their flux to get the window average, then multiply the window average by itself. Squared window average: 444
